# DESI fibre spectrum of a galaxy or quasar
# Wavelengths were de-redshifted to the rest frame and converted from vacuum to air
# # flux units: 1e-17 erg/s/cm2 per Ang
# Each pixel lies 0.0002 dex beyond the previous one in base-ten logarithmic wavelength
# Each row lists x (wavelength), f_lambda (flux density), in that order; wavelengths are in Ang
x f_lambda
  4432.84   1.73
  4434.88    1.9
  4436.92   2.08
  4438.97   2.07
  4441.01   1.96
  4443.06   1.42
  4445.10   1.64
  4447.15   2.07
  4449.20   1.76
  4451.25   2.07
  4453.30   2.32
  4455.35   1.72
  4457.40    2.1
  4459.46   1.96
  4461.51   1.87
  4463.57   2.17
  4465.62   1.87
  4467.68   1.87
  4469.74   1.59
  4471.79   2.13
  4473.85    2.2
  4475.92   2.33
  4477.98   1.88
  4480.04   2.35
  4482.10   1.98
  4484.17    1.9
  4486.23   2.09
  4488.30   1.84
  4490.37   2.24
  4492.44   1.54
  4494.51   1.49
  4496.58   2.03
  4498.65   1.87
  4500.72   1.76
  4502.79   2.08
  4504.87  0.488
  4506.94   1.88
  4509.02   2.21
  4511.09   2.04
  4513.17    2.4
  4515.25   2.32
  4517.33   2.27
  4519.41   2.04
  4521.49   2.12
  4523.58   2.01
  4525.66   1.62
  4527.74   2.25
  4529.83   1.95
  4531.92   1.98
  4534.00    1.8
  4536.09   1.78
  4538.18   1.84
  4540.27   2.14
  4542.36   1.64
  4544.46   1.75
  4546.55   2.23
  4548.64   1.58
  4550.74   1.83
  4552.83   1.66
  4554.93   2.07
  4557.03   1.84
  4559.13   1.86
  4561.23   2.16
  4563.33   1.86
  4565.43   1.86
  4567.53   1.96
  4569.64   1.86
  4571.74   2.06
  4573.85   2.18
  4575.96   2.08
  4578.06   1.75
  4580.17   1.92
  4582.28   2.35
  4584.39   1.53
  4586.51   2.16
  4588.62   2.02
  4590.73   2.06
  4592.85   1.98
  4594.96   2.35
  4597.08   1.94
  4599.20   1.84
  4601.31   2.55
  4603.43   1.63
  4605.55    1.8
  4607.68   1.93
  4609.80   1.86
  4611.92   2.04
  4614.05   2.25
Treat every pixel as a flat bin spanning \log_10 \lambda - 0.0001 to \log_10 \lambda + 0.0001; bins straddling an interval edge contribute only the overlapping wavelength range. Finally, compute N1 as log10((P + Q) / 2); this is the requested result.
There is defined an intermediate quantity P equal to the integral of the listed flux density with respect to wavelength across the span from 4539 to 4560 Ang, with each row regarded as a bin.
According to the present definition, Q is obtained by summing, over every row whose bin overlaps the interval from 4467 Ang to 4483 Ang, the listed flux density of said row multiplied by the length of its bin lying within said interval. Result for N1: 1.6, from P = 39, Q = 33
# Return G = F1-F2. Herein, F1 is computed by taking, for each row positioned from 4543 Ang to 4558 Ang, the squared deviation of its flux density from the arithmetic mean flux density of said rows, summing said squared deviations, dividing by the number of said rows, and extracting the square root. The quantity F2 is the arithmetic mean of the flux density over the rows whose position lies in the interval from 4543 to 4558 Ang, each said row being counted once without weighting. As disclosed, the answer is -1.64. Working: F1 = 0.21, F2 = 1.85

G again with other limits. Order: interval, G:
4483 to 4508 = -1.33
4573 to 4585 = -1.70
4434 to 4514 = -1.60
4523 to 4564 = -1.70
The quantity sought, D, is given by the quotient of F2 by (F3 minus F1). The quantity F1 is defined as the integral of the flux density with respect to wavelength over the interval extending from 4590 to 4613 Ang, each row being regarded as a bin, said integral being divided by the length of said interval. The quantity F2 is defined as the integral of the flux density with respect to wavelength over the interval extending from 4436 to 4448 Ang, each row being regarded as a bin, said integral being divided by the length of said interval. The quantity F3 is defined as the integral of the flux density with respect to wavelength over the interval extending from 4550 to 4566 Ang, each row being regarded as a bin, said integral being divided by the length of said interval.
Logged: -18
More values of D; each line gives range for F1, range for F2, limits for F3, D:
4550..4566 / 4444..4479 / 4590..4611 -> 20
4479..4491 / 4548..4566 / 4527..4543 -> -14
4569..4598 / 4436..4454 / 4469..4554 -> -22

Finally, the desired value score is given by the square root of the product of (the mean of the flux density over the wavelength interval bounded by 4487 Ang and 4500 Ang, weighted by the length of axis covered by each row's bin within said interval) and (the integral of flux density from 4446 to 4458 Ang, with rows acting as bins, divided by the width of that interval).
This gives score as 1.92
